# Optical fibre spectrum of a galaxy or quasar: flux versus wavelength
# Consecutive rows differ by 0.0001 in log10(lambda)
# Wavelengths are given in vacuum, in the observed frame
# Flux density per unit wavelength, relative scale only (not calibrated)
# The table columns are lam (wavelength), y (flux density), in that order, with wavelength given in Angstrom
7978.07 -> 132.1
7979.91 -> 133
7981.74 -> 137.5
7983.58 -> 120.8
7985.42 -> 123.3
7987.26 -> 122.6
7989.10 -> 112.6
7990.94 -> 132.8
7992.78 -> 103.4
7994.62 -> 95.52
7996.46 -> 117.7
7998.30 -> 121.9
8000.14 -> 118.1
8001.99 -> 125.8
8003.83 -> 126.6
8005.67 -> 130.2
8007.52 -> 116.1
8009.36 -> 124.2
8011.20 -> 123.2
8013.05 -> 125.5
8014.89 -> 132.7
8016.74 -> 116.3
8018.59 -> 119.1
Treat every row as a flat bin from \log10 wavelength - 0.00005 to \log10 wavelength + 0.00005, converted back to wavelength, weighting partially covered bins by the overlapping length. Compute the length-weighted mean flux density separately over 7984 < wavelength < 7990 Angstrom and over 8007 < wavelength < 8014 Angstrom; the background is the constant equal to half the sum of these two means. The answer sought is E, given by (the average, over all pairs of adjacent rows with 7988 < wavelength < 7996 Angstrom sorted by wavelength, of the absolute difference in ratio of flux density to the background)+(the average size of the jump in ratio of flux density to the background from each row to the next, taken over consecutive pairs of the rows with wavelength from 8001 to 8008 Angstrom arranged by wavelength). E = 0.209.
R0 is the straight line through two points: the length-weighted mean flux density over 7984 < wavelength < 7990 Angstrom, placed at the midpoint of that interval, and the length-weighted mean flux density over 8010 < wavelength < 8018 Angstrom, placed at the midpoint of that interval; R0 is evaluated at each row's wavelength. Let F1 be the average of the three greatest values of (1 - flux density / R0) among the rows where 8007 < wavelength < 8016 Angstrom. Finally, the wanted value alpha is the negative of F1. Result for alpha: -0.018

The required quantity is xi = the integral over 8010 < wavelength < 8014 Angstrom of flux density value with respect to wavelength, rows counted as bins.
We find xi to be 498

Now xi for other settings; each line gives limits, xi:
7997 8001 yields 480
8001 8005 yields 505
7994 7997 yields 319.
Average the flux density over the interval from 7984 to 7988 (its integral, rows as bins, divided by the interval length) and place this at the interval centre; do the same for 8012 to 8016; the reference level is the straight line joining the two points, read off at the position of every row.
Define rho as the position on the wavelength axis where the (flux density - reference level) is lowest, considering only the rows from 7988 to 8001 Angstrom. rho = 7994.62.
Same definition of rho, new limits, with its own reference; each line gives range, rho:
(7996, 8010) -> 8007.52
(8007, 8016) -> 8007.52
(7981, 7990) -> 7989.10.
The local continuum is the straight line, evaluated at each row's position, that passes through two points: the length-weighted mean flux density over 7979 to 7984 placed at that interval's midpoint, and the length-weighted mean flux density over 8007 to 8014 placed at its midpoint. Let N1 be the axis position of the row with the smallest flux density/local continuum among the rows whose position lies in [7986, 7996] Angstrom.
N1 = 7994.62 Angstrom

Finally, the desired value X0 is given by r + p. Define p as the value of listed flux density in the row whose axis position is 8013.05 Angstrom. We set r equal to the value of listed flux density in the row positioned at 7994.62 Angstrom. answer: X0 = 221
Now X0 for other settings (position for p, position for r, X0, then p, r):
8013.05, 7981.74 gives 263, 125.5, 137.5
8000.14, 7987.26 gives 241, 118.1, 122.6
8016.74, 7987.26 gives 239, 116.3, 122.6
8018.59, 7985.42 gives 242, 119.1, 123.3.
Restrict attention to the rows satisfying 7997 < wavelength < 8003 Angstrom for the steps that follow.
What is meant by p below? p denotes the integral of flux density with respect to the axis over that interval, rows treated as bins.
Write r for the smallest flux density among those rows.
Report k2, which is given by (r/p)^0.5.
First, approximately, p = 730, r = 118.1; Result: 0.402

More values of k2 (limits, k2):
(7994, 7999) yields 0.412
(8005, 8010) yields 0.434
